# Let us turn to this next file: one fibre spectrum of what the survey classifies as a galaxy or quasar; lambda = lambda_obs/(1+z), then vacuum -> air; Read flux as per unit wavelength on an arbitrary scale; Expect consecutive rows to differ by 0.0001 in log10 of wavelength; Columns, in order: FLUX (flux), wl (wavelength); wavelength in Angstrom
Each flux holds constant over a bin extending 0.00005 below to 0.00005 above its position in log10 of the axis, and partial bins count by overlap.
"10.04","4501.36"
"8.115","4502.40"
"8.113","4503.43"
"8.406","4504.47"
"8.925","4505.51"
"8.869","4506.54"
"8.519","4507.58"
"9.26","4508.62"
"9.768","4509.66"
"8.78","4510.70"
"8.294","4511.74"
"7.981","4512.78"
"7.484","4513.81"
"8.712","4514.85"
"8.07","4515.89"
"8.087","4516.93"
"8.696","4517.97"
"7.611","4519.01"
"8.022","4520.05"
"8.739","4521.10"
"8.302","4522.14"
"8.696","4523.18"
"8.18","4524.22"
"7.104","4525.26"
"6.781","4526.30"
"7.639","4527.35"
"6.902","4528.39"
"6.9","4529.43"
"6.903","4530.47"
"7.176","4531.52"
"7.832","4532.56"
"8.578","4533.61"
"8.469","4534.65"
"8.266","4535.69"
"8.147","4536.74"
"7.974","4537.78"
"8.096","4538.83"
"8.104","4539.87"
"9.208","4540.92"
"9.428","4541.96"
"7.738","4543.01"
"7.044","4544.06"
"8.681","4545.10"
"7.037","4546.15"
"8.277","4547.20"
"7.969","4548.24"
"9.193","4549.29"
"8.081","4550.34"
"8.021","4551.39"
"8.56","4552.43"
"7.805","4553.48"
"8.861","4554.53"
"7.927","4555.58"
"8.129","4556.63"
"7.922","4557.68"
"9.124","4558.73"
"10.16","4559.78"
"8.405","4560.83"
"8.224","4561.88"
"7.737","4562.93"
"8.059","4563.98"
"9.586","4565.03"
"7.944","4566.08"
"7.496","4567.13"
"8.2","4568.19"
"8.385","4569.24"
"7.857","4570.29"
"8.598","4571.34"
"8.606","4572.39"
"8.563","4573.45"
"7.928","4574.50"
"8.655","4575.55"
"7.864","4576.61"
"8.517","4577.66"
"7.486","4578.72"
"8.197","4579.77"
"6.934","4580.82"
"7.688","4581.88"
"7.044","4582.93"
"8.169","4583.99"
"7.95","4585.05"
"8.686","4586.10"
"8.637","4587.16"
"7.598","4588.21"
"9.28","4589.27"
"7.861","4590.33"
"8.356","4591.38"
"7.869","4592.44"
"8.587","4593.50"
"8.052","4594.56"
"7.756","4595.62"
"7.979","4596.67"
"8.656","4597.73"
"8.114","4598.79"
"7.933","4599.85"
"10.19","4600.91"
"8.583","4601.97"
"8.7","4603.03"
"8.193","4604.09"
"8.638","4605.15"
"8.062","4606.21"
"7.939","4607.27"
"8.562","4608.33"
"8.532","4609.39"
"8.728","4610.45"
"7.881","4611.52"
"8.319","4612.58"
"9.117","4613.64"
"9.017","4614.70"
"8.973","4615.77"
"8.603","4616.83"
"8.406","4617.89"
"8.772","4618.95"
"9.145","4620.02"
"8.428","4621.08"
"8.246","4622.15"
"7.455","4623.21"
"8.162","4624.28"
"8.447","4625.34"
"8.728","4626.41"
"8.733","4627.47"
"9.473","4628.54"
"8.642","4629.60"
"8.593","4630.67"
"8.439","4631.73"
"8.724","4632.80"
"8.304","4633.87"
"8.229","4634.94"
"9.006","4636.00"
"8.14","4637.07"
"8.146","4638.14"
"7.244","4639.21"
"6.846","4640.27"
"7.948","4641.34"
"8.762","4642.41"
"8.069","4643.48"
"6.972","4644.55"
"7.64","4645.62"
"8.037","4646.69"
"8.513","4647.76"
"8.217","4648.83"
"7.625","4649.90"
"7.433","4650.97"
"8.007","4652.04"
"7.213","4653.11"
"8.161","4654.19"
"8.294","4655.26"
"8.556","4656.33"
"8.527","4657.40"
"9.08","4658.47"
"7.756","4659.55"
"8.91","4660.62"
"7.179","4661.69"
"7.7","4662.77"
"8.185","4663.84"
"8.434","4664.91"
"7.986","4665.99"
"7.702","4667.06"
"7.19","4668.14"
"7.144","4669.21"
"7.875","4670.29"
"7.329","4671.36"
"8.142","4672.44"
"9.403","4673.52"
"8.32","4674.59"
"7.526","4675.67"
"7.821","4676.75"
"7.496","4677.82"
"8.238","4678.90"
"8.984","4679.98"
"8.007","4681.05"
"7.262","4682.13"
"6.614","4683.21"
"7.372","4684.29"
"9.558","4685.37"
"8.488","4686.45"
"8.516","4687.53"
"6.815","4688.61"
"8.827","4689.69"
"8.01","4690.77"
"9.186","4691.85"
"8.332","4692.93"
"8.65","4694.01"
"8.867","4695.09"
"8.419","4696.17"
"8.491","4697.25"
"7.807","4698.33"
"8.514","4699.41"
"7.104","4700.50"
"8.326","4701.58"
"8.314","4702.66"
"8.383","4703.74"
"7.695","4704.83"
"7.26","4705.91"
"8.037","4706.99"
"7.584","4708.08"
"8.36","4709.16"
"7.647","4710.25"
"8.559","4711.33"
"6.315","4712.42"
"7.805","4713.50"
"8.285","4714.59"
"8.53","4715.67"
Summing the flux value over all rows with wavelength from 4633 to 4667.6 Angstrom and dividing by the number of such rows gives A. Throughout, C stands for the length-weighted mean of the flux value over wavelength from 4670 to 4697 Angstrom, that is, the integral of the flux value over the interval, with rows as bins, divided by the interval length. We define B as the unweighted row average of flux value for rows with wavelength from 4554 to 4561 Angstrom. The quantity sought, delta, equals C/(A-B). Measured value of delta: -13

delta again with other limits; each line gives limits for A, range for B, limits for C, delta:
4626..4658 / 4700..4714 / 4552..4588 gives 22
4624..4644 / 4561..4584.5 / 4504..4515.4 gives 32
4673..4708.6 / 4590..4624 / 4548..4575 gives -28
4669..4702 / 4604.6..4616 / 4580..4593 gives -19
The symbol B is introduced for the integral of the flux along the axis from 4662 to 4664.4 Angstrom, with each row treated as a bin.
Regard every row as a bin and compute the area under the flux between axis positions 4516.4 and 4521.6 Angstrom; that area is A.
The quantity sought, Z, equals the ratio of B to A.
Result 0.4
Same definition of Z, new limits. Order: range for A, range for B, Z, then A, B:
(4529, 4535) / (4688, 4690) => 0.3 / 46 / 15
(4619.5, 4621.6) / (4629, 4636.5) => 3.5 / 18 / 64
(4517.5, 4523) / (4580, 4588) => 1.4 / 46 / 63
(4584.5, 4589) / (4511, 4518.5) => 1.7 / 37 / 62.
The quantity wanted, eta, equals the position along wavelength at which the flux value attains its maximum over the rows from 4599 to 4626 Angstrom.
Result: 4600.91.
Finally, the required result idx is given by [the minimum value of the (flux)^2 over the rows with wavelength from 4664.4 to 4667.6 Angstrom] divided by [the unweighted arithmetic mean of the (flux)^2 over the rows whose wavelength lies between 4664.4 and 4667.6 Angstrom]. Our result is 0.92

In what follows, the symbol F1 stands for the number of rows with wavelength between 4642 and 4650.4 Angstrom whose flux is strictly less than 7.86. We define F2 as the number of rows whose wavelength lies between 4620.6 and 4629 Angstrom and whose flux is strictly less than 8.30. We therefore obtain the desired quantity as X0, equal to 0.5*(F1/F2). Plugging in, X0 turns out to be 0.5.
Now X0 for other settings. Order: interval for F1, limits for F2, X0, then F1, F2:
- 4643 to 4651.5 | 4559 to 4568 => 0.4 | 4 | 5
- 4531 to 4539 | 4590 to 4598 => 0.2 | 2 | 5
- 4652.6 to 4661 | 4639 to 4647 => 0.1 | 2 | 7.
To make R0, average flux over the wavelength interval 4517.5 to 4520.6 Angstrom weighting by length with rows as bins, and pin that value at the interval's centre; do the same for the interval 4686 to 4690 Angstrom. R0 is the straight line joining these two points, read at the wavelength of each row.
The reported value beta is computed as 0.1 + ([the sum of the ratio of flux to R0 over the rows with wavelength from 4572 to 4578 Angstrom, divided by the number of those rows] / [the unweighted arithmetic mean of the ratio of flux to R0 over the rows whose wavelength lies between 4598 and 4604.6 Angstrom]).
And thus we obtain 1.07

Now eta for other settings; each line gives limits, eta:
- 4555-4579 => 4559.78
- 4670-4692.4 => 4685.37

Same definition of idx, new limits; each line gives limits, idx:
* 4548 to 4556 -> 0.88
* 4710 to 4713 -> 0.70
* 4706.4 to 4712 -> 0.89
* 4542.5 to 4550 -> 0.77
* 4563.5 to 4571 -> 0.83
